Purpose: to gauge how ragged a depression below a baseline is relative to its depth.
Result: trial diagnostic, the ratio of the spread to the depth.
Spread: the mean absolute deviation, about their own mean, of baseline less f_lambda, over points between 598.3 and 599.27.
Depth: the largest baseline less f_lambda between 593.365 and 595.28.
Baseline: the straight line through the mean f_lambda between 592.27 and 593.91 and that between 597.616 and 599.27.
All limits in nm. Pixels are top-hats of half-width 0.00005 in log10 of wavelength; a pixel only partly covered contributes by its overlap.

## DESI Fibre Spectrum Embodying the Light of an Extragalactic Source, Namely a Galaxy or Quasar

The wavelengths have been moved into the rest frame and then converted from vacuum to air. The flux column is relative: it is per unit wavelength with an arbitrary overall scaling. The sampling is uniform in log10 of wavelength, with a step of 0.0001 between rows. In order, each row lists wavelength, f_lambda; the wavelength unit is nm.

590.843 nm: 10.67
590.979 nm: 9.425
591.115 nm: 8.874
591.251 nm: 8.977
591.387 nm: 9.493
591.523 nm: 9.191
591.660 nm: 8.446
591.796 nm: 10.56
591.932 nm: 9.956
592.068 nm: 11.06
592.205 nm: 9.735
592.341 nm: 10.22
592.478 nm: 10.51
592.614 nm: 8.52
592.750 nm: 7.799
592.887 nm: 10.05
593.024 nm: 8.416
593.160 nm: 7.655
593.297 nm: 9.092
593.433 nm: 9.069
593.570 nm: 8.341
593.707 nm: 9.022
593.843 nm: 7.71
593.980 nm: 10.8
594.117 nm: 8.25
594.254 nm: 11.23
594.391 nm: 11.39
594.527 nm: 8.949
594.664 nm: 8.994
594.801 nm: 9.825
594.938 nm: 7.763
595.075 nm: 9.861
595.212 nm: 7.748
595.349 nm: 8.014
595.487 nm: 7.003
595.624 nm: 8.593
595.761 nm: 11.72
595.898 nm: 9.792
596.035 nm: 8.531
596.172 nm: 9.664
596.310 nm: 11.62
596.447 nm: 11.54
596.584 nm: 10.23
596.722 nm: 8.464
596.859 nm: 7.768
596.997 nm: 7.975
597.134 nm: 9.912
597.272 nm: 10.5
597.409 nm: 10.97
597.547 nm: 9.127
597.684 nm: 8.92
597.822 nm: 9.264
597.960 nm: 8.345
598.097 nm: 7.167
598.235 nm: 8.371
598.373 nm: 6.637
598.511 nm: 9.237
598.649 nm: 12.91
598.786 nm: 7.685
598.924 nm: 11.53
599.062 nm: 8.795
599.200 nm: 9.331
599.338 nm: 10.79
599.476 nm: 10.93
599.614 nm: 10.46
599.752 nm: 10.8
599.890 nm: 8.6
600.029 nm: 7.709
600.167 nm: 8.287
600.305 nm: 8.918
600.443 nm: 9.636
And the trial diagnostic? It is 1.3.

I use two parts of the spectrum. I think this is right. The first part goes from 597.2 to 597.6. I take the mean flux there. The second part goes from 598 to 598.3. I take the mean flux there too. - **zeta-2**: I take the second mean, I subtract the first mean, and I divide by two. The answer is -1.2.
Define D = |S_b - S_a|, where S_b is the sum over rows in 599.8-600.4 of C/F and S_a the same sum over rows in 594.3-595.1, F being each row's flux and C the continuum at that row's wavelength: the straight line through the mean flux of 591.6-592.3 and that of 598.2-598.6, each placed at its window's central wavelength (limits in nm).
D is 2.2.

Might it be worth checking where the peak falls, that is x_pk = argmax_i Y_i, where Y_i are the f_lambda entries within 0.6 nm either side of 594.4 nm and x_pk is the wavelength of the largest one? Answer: 594.391 nm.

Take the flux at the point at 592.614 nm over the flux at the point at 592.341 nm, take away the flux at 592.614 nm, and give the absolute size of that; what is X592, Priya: 7.7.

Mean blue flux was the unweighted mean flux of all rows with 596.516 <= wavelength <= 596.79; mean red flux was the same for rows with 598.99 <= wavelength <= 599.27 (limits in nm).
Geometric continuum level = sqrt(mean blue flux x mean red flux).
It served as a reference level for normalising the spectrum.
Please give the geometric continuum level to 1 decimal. 9.2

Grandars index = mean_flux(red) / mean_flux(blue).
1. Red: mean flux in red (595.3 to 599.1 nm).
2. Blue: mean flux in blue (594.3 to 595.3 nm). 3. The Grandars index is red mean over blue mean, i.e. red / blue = 1.01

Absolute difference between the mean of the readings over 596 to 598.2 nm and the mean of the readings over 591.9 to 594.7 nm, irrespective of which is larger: 0.00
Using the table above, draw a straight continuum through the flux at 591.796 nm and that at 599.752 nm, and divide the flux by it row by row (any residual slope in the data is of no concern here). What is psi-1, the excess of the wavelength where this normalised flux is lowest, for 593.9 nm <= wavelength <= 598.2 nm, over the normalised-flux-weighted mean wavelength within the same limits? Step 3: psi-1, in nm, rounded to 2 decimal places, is -0.52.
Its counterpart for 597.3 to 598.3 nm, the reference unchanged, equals 0.30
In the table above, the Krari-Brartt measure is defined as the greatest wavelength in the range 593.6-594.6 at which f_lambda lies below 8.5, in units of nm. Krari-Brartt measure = 594.117 nm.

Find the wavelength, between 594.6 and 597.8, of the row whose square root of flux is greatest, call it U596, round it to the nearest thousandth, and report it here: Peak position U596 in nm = 595.761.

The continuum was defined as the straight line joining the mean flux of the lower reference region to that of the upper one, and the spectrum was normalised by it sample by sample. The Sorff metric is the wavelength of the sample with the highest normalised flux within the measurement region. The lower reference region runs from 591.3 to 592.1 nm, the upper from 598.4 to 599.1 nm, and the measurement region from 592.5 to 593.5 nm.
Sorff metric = 592.887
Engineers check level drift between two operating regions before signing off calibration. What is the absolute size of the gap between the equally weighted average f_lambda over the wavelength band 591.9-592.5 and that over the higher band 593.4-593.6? 1.6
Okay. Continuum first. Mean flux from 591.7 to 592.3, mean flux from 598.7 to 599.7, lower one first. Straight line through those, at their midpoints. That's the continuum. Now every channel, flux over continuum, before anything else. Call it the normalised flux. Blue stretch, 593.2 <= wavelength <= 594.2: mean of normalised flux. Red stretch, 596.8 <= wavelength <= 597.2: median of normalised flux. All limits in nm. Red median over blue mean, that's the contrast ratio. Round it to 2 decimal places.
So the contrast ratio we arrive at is 0.91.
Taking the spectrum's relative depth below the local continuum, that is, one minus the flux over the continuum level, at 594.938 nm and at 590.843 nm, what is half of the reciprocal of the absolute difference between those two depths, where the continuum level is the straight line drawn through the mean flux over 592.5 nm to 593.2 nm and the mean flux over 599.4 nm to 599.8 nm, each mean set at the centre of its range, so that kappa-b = 1.0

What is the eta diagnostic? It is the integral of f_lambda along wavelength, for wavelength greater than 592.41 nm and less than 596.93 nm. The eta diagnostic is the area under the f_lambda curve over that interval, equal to 42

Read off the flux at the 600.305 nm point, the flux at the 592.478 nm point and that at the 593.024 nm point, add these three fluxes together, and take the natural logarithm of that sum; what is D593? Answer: 3.33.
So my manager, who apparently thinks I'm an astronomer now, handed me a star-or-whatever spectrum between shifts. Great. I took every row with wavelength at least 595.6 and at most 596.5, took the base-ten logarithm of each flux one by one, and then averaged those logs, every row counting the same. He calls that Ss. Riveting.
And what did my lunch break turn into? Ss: 1.01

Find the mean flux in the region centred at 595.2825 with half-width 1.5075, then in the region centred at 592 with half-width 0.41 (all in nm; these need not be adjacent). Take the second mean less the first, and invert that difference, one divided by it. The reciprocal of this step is 1.8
